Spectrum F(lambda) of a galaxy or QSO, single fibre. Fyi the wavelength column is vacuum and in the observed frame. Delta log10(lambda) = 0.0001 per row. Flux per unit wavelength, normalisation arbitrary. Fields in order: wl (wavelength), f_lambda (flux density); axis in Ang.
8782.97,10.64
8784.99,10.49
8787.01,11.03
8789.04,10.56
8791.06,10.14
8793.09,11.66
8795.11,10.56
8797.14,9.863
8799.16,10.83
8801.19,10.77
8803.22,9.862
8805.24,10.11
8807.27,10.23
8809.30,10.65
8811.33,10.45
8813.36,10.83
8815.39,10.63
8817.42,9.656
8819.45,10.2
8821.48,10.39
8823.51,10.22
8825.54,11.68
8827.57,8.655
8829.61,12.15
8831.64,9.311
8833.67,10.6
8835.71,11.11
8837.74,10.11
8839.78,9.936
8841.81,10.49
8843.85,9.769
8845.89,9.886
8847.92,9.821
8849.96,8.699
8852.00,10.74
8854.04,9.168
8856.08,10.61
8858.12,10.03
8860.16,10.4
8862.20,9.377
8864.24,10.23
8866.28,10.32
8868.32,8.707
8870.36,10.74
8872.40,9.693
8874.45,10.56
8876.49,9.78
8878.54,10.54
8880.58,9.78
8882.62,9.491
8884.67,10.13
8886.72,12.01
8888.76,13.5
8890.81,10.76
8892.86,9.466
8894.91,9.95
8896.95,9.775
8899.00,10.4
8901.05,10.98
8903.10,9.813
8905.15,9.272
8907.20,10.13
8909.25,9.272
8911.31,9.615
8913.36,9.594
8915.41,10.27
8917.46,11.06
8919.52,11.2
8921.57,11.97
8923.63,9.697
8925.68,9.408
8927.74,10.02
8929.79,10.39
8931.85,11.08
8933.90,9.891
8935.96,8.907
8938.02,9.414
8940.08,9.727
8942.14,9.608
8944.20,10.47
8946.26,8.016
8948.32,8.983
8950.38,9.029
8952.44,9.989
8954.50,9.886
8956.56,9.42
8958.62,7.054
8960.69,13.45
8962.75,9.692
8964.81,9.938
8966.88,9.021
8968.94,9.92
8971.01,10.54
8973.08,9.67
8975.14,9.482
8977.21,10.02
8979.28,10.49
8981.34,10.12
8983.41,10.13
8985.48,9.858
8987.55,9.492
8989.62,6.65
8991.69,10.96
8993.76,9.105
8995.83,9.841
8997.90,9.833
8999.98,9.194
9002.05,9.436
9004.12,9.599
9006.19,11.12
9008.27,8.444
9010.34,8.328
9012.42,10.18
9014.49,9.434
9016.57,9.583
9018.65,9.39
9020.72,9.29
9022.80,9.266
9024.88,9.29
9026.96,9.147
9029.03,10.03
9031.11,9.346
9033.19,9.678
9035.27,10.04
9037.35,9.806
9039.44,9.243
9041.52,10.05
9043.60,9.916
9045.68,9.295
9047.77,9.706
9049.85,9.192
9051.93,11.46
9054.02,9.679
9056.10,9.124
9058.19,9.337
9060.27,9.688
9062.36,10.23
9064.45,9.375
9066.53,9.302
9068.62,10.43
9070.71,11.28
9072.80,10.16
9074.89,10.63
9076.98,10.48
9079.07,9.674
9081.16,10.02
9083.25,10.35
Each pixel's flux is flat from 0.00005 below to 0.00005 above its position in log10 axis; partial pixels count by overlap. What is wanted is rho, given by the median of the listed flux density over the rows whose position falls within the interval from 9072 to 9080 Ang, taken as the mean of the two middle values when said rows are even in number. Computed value 10.3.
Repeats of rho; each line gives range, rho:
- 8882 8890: 11.1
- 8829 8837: 10.9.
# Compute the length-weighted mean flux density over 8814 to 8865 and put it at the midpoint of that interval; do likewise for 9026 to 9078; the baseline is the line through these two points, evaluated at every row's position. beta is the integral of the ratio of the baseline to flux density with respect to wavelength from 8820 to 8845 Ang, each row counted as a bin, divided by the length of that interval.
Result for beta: 0.99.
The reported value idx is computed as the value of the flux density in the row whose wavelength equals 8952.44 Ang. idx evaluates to 9.989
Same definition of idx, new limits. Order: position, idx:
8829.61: 12.15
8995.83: 9.841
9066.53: 9.302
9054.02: 9.679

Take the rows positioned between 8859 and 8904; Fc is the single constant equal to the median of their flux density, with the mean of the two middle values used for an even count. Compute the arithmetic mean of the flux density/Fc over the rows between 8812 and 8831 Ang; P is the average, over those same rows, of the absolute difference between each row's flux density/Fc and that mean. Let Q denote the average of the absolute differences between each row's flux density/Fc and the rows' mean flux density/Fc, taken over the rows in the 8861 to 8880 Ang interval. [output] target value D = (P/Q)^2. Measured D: 1.9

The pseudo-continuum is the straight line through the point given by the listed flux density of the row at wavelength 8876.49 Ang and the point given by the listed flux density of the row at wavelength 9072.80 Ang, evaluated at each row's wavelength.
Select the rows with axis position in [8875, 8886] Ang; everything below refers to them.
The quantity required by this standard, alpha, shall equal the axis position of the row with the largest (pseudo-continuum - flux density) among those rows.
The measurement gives 8882.62 Ang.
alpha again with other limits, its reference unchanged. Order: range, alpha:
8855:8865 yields 8862.20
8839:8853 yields 8849.96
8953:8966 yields 8958.62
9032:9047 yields 9039.44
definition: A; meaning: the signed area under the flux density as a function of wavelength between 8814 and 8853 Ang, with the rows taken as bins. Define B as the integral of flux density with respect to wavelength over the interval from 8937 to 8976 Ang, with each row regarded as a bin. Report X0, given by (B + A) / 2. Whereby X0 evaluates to 387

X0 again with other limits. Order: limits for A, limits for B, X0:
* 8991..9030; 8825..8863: 378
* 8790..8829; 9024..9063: 392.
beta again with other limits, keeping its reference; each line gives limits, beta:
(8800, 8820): 0.99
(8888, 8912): 0.99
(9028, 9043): 1.02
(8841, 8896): 1.00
